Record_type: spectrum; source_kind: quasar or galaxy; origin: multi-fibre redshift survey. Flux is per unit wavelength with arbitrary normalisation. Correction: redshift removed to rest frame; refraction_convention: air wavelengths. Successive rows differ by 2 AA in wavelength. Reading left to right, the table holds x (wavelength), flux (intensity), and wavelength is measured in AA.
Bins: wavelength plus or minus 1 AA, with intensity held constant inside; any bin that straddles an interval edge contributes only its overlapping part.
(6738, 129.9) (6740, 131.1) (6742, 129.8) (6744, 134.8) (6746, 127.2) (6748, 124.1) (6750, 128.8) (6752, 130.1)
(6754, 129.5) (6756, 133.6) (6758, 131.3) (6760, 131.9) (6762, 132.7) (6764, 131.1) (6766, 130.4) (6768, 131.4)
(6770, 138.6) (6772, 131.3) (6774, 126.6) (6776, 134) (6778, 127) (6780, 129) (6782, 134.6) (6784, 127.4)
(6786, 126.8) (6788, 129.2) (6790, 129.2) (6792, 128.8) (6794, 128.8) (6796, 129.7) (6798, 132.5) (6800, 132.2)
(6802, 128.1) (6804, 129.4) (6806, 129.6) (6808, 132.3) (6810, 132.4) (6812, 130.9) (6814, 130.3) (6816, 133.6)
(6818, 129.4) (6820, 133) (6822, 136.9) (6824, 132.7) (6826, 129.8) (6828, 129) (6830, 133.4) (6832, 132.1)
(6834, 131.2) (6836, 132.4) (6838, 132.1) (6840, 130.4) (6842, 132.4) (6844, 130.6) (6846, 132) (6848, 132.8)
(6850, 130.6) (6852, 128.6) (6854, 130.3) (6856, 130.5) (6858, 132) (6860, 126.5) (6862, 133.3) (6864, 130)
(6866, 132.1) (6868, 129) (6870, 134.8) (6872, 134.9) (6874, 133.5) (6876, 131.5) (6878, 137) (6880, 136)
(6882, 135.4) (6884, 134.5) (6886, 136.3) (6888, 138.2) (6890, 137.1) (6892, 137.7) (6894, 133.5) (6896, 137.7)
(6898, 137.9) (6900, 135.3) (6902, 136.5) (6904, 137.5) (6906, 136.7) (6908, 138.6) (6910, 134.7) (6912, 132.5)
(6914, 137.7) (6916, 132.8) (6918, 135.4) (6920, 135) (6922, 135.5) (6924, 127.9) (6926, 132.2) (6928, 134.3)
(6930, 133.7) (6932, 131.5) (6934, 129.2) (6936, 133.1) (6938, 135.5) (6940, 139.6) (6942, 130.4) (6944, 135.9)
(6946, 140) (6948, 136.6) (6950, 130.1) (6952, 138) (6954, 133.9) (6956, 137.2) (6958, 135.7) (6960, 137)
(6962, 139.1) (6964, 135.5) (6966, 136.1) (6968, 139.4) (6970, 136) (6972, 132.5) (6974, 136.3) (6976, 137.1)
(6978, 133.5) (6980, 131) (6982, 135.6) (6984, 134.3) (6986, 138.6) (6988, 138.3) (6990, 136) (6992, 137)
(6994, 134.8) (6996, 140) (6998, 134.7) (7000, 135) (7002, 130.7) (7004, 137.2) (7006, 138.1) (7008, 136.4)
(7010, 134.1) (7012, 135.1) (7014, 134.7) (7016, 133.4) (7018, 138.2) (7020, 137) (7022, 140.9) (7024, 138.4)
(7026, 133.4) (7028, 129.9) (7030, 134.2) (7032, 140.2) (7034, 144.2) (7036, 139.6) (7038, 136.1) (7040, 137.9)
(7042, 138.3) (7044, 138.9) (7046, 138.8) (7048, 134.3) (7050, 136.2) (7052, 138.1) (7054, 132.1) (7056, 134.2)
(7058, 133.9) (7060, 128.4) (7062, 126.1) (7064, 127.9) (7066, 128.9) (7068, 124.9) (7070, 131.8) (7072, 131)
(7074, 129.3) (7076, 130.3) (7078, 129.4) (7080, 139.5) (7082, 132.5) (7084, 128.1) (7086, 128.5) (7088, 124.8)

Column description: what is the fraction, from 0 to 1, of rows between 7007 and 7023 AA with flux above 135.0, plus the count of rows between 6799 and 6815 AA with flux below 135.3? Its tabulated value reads 8.6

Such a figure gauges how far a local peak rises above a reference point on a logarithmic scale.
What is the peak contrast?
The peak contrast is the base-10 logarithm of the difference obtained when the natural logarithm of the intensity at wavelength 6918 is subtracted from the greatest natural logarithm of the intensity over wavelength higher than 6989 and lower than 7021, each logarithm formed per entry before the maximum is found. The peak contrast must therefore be -1.48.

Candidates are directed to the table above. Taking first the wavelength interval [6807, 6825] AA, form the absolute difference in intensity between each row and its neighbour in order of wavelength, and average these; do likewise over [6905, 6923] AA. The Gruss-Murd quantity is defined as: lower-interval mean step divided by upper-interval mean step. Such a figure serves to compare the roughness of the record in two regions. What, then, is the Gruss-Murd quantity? 1.0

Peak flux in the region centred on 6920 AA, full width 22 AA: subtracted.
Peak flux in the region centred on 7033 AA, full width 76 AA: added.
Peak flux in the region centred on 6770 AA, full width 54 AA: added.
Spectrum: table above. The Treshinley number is 145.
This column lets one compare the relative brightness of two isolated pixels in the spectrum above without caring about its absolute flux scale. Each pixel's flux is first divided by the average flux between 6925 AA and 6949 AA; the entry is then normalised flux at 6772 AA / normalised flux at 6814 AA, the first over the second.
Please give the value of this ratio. 1.01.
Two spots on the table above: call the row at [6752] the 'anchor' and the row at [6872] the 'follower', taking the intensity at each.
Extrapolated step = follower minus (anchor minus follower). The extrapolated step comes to 139.7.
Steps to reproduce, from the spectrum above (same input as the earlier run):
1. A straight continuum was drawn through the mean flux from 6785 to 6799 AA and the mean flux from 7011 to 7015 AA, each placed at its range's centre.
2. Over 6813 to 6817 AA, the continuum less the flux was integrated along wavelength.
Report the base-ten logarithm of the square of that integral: 1.84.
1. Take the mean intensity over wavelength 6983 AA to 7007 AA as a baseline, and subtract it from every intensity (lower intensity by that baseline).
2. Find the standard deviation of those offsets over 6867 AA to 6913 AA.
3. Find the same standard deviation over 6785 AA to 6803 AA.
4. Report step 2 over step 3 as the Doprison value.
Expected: 1.3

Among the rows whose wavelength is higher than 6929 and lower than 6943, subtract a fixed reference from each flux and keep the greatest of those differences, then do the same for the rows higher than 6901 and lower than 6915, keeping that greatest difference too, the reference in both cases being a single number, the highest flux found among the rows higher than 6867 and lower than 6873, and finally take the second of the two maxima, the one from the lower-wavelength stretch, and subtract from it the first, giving -1.0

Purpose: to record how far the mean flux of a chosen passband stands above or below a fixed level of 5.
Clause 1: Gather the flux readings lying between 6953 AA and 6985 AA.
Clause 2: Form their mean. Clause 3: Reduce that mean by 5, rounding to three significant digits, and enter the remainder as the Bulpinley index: 131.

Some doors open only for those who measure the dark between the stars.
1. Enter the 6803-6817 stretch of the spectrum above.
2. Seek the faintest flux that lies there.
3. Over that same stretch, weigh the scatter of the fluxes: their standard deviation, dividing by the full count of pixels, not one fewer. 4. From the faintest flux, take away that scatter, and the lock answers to 128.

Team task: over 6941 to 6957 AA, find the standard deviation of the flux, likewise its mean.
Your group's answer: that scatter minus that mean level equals -132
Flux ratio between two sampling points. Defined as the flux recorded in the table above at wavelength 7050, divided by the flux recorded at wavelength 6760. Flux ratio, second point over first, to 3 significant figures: 1.03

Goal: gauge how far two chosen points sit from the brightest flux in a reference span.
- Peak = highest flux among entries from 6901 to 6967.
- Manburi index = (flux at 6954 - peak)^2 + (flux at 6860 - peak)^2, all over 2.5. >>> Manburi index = 88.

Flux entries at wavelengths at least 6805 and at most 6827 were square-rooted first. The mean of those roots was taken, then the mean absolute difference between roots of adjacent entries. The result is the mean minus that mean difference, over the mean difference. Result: 97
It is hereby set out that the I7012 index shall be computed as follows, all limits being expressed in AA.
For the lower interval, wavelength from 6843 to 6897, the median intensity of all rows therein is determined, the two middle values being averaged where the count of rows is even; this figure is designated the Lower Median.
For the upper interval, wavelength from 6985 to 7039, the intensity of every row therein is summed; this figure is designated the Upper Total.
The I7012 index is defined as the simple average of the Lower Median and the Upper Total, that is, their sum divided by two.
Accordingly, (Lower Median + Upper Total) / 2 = 1910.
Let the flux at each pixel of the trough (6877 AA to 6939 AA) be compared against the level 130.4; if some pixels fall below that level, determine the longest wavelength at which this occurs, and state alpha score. 6934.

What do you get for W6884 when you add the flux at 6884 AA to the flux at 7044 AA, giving 273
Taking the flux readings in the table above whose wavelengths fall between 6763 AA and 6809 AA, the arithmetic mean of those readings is 130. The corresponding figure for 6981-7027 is 136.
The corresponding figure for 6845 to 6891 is 133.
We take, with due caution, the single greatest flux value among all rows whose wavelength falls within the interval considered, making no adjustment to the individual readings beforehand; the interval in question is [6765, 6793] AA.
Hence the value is 138.6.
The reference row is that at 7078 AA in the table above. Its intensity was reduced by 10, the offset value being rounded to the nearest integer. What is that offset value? 119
